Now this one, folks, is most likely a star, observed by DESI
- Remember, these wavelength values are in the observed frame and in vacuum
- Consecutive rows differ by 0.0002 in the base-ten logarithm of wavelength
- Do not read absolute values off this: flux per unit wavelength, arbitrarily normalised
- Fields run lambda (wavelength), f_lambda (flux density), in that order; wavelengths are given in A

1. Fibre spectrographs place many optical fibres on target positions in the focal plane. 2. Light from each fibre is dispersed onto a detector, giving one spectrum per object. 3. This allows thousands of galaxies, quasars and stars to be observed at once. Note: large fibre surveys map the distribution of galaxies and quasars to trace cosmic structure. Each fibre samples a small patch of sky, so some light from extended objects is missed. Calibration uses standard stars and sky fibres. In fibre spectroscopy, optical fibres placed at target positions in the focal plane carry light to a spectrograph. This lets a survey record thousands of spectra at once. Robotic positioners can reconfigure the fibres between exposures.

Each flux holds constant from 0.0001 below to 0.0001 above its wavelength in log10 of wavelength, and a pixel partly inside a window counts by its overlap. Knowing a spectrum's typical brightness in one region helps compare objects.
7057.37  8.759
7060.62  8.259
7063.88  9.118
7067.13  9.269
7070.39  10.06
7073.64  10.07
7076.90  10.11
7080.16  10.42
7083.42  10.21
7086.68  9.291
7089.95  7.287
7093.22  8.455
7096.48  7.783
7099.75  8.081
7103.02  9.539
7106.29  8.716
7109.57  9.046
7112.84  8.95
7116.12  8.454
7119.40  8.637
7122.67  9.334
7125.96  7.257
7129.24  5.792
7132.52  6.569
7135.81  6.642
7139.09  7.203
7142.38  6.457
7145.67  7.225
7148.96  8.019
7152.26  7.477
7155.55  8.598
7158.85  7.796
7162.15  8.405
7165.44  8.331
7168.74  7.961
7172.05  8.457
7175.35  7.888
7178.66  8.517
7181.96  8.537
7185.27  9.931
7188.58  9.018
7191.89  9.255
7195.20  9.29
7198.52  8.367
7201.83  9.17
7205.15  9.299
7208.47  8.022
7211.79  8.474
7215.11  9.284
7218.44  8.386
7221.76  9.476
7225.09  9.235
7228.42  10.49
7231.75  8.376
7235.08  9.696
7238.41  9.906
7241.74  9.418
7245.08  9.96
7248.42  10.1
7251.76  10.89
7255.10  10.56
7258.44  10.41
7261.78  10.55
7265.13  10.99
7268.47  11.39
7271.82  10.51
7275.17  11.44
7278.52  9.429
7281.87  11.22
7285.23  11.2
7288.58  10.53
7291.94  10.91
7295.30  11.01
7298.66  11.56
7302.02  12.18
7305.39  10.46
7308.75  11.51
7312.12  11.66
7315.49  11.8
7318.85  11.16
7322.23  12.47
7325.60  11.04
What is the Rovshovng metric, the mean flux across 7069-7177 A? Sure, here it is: 8.3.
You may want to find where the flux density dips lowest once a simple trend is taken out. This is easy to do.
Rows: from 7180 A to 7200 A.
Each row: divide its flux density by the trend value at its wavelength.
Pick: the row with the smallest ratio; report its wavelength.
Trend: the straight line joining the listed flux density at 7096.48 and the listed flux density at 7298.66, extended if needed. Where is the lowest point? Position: 7198.52 A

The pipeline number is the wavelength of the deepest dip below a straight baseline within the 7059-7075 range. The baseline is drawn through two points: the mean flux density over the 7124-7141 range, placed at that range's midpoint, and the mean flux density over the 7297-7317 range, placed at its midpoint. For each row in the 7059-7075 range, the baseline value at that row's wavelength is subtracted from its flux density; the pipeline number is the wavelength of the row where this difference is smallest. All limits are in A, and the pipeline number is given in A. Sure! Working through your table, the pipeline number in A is 7060.62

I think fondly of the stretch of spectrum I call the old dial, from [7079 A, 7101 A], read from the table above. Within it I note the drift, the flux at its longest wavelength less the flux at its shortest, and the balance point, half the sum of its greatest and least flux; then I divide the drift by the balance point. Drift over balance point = -0.26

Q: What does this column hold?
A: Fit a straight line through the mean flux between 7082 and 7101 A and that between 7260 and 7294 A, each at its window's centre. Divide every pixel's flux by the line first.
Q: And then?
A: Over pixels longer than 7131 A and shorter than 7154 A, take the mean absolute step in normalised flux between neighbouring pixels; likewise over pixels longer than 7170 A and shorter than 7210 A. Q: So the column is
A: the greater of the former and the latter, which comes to 0.064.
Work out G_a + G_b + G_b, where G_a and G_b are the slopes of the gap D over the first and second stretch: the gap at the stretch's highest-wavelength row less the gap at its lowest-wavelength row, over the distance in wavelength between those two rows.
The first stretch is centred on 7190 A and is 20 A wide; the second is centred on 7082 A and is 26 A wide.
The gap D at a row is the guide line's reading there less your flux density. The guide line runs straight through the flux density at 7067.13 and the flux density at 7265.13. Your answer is 0.18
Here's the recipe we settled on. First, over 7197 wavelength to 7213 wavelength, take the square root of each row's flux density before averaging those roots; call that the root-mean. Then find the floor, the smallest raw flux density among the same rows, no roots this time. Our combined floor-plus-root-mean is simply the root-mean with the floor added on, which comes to 11.0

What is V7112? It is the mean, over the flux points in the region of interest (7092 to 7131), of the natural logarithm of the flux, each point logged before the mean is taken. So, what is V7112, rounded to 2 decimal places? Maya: 2.11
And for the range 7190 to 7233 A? 2.20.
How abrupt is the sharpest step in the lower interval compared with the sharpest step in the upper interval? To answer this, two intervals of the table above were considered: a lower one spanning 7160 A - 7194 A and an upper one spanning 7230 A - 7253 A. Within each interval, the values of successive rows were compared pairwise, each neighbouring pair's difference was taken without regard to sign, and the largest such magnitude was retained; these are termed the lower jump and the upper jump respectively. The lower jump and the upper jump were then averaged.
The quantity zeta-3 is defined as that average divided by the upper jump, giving 1.03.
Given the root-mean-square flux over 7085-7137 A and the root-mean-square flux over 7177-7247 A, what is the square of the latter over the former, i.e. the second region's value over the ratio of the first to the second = 10.3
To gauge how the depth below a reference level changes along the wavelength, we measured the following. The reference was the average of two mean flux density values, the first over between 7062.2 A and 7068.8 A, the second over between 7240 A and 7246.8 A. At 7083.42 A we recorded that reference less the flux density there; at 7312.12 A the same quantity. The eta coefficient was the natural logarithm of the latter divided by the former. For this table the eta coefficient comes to 1.1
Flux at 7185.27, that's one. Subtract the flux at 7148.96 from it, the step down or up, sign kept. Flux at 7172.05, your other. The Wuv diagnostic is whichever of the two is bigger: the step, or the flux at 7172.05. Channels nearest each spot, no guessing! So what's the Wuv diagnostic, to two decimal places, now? 8.46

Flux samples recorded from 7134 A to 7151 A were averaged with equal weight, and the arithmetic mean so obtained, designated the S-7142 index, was 7.1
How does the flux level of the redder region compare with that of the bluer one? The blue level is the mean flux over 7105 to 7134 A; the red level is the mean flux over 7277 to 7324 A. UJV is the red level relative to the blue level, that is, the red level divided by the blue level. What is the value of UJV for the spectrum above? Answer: 1.39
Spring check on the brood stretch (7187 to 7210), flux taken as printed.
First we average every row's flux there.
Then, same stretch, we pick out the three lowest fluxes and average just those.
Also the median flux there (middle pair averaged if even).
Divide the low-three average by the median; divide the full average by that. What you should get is 9.7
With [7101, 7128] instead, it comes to 9.5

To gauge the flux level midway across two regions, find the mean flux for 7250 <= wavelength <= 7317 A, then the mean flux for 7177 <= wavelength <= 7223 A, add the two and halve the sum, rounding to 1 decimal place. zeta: 10.0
